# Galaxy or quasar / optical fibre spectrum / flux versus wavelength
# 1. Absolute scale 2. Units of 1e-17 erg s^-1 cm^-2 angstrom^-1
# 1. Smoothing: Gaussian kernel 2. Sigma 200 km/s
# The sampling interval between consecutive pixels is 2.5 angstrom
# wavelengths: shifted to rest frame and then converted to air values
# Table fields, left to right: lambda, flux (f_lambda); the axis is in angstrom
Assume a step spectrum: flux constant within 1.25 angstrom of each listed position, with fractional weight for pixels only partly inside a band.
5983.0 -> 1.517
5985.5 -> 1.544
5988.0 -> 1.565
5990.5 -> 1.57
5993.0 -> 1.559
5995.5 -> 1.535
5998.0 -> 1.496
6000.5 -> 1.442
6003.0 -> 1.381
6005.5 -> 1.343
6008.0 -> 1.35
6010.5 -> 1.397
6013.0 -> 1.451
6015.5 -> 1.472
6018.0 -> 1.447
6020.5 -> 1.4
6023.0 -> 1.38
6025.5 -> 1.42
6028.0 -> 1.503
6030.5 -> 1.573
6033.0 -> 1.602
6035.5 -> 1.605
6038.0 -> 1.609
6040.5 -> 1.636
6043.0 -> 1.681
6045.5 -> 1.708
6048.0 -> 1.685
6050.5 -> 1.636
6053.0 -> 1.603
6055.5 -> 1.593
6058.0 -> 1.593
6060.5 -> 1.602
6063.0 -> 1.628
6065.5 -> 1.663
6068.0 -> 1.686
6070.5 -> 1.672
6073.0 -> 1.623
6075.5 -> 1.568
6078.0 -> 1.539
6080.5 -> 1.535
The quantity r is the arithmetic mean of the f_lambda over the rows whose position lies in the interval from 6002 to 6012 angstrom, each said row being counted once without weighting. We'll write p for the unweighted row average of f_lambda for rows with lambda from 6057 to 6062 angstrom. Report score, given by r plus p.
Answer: 2.97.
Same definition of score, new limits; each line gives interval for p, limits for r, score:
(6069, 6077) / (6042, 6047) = 3.32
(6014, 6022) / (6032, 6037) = 3.04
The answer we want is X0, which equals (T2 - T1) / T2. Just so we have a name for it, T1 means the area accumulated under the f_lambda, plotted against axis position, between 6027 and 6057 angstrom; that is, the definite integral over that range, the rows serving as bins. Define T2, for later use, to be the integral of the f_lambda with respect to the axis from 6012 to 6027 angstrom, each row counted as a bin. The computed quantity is -1.3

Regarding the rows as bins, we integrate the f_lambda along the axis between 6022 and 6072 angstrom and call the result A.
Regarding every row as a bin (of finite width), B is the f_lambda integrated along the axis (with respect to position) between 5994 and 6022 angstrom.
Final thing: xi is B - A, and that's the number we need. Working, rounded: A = 80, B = 40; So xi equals -40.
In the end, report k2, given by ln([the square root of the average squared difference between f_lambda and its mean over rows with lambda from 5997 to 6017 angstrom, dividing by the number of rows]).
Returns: -2.93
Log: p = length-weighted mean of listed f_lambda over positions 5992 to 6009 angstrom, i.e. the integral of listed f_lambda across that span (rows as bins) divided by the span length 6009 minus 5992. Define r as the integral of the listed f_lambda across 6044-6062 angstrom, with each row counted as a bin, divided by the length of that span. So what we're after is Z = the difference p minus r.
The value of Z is -0.19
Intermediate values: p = 1.44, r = 1.63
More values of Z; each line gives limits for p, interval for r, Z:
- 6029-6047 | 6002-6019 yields 0.22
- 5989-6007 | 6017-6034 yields 0.00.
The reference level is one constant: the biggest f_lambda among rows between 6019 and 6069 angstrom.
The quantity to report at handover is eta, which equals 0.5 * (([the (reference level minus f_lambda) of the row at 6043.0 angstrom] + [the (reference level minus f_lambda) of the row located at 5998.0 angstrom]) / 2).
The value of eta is 0.060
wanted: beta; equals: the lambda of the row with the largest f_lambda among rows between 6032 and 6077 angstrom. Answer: 6045.5 angstrom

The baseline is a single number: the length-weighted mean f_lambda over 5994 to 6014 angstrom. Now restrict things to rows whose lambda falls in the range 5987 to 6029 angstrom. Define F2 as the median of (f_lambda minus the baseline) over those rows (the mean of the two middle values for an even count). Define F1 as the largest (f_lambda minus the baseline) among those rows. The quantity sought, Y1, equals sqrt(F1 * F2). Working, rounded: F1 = 0.144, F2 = 0.02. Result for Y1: 0.055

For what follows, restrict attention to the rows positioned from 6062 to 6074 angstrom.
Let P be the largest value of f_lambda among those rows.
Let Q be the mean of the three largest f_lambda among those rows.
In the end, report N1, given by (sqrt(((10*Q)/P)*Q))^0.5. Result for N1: 2.02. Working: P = 1.686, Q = 1.67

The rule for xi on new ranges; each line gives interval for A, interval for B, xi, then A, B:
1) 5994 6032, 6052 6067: -31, 55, 24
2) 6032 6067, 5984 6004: -27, 57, 30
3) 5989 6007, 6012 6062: 51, 27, 78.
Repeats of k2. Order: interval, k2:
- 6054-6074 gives -3.37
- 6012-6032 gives -2.86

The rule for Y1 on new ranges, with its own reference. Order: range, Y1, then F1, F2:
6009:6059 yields 0.217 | 0.282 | 0.17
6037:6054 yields 0.244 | 0.282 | 0.21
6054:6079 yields 0.220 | 0.260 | 0.19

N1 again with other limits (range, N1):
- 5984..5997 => 1.99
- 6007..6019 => 1.95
